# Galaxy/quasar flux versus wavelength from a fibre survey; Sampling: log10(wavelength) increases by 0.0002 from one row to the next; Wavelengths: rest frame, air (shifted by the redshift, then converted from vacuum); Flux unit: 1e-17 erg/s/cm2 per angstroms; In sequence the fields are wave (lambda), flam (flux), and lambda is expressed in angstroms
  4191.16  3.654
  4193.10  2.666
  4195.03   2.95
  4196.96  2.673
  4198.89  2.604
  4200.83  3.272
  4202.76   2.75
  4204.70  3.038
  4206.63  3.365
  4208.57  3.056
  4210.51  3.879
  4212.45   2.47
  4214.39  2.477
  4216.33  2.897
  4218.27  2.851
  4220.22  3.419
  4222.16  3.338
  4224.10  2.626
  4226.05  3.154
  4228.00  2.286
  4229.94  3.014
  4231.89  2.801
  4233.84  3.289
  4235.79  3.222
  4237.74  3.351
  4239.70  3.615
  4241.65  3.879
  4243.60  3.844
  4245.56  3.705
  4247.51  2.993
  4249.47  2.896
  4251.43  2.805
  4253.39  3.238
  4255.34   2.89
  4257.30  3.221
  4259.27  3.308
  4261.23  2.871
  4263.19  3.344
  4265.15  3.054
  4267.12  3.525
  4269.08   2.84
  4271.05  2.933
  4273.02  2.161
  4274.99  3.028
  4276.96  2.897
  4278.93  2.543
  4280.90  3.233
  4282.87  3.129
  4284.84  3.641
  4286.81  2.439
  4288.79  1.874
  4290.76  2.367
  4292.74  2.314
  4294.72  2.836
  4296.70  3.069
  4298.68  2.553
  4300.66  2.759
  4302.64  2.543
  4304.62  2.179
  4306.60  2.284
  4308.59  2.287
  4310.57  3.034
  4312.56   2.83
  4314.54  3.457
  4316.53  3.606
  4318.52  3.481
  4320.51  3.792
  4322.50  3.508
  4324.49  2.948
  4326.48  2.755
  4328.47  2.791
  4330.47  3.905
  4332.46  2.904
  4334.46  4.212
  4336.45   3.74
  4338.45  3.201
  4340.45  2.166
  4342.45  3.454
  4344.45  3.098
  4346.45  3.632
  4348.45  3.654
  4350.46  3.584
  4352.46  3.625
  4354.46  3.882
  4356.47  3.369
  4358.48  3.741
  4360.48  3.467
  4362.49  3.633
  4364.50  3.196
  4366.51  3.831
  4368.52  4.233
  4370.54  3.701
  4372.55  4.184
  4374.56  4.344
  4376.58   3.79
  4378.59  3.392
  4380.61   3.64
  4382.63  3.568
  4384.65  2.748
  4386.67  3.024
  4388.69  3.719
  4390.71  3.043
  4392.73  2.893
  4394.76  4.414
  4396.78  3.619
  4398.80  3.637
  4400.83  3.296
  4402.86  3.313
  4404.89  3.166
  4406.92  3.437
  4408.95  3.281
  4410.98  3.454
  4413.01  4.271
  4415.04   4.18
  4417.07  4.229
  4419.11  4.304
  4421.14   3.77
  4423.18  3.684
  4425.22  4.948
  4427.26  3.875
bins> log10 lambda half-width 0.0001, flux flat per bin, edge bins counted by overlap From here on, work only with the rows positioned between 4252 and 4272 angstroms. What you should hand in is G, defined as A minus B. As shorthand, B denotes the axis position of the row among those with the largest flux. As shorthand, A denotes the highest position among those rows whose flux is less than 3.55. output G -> 3.9 angstroms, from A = 4271.05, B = 4267.12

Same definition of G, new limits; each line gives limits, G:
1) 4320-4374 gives -4.0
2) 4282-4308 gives 21.8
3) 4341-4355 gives -10.0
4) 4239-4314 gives 70.9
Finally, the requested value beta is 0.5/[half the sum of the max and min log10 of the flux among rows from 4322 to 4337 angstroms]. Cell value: 0.94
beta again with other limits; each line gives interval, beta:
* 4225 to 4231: 1.17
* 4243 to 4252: 0.97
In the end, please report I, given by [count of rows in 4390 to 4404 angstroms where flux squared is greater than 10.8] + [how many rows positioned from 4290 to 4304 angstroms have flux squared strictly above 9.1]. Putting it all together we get 6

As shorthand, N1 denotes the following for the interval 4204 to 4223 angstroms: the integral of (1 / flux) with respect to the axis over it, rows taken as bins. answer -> 6.3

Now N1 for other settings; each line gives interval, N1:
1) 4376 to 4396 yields 6.0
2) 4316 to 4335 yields 5.8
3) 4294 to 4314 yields 7.7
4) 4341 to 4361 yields 5.7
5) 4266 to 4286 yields 6.8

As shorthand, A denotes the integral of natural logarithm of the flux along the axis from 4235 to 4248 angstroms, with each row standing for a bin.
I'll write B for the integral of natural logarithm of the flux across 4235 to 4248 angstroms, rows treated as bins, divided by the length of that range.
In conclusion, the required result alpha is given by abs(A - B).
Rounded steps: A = 16.4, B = 1.26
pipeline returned 15.1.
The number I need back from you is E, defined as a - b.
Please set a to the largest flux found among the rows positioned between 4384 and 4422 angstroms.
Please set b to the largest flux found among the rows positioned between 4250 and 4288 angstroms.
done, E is 0.77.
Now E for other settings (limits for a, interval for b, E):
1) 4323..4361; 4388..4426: -0.74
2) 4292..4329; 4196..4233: -0.09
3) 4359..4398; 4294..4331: 0.51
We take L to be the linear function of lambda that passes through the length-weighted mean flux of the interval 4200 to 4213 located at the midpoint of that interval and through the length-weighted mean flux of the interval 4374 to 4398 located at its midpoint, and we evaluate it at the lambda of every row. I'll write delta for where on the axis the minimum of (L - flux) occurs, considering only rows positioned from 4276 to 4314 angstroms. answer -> 4284.84 angstroms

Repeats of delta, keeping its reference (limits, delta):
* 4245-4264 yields 4245.56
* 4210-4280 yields 4210.51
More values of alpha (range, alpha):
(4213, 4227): 14.0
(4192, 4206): 13.7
